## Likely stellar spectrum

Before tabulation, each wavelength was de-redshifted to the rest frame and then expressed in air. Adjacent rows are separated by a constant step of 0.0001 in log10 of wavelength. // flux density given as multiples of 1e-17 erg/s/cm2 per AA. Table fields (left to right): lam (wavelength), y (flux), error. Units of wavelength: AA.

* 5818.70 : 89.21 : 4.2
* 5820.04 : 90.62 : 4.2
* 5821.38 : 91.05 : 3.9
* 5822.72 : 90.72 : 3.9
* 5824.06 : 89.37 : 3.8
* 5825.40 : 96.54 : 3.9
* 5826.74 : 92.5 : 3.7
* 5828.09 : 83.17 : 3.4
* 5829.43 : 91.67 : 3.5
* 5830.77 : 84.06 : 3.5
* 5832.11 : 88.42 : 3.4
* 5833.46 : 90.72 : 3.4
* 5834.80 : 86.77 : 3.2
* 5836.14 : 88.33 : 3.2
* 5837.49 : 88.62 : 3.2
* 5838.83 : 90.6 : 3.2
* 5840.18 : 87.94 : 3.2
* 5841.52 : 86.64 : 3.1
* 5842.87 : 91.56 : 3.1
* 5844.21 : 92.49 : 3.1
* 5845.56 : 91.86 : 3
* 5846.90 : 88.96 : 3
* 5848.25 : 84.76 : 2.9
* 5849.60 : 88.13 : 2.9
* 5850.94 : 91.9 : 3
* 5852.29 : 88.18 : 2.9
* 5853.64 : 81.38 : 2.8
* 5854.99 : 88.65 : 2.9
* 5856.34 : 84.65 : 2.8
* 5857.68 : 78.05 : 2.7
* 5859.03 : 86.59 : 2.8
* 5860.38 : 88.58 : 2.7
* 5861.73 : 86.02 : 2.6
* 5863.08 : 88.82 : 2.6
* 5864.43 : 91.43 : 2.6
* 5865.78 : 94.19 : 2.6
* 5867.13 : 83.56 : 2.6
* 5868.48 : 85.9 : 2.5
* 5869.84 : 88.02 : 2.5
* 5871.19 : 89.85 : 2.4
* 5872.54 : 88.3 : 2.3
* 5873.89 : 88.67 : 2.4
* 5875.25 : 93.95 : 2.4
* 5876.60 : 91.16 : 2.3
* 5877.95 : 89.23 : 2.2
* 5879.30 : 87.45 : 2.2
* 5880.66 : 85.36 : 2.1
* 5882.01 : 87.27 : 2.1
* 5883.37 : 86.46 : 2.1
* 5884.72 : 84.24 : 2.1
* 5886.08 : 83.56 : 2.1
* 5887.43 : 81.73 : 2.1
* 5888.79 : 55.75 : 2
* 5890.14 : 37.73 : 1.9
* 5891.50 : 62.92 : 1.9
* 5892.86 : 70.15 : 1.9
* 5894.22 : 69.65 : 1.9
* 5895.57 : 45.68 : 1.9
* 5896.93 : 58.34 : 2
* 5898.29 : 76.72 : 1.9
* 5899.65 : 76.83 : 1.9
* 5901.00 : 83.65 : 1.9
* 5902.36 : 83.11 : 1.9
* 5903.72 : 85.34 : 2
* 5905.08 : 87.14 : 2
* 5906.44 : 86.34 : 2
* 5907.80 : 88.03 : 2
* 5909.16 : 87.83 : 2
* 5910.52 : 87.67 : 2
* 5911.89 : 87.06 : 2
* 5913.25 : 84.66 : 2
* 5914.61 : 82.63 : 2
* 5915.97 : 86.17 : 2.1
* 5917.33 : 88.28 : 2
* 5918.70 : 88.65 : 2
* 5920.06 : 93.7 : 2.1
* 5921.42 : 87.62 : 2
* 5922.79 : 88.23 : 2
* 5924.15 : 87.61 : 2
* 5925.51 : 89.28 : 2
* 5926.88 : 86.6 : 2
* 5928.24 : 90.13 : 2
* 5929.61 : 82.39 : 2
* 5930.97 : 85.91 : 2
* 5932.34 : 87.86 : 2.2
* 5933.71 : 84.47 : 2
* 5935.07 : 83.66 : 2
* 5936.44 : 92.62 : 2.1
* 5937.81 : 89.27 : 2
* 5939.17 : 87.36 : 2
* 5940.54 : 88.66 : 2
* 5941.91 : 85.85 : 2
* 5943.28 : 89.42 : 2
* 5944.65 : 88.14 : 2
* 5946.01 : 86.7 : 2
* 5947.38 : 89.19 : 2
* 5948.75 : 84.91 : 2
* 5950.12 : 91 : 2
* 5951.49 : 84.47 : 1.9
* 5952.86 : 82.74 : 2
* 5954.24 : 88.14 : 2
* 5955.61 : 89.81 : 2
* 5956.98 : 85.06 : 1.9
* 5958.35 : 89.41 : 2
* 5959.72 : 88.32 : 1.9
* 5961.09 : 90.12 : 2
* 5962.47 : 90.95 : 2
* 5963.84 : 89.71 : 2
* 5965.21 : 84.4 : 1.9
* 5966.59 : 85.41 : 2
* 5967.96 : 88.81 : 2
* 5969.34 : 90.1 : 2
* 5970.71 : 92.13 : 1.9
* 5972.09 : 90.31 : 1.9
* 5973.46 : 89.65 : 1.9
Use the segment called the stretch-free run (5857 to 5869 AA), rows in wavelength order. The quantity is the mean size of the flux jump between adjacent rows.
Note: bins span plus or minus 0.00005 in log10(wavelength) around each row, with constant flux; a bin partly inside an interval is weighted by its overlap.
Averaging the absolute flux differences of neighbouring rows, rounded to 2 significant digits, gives 4.3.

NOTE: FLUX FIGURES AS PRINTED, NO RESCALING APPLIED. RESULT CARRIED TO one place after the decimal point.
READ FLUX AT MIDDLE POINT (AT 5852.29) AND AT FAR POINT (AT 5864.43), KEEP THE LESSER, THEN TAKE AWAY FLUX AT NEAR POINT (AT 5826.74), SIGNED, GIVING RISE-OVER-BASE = -4.3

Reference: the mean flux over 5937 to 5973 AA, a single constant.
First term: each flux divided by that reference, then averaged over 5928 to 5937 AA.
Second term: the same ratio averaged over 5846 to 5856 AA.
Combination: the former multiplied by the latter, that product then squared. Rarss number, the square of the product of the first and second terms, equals 0.95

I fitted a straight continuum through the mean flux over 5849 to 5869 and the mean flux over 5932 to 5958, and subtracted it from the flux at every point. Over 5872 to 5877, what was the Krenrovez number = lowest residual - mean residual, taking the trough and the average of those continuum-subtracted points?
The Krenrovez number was -2.2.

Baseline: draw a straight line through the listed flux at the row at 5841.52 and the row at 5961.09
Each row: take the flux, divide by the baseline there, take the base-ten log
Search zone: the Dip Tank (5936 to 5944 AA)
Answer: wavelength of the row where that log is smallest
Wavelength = 5941.91 AA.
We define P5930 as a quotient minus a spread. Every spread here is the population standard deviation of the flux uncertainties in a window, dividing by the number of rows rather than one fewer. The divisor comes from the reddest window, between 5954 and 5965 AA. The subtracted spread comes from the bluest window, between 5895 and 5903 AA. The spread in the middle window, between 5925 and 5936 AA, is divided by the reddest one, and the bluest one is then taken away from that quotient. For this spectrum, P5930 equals 1.5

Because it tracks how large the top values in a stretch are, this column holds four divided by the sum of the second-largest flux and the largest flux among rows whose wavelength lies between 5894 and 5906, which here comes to 0.0232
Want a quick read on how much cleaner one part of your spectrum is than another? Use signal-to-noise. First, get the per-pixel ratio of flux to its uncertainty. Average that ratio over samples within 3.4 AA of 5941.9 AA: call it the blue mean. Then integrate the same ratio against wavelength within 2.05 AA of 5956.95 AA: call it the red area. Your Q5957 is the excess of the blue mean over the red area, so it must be -140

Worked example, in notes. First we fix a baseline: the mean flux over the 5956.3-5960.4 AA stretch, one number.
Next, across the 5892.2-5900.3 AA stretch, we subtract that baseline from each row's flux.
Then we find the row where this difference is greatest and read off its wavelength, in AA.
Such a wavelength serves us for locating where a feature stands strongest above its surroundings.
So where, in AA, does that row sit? 5899.65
